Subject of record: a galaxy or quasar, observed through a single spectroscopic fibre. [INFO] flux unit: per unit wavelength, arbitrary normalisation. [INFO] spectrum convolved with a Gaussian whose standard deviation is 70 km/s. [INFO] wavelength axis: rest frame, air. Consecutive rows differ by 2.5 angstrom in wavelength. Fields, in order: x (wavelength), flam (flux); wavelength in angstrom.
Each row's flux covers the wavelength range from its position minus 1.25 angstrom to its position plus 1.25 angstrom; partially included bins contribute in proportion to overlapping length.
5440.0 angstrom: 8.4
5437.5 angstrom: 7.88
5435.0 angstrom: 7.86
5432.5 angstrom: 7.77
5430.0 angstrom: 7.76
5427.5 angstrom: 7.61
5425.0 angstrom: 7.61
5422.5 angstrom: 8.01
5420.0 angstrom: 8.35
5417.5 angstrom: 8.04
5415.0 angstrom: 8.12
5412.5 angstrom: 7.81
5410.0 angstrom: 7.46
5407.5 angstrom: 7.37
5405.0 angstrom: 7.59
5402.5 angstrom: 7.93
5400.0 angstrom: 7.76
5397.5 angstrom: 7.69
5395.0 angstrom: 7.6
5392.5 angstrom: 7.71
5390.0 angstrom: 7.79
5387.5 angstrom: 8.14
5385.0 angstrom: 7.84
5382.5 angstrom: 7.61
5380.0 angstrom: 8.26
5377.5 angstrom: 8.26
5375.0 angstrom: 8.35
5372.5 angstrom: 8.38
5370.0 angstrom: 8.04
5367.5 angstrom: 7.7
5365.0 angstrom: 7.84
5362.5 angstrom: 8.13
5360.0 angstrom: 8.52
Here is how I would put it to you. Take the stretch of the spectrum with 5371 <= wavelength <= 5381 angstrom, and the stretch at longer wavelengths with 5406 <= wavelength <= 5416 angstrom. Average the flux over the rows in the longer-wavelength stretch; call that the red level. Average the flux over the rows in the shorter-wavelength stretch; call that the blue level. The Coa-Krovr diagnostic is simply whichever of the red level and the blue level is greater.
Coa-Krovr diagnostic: 8.31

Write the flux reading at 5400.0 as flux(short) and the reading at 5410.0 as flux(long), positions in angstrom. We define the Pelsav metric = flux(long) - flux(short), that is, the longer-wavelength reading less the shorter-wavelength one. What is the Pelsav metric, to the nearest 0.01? -0.30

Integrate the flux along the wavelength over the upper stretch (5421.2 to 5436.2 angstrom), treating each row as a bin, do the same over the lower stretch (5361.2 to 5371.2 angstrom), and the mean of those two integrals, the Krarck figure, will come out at 98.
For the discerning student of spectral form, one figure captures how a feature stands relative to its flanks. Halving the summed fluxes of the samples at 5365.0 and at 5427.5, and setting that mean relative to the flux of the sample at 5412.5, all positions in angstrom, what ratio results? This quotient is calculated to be 0.99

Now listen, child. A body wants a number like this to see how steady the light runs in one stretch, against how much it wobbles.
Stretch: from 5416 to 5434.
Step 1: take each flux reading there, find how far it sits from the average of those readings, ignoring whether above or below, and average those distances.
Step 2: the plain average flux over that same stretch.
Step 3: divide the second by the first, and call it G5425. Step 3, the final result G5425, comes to 36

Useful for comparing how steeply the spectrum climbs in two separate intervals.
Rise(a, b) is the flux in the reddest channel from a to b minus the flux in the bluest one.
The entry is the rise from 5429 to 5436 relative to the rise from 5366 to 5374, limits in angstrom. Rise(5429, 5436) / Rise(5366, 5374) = 0.1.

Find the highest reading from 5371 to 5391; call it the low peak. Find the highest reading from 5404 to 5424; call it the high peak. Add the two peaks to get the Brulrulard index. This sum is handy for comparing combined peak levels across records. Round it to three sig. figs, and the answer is 16.7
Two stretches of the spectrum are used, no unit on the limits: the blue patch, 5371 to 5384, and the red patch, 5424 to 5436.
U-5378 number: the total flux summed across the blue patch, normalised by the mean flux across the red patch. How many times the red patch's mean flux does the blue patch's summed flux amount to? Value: 5.29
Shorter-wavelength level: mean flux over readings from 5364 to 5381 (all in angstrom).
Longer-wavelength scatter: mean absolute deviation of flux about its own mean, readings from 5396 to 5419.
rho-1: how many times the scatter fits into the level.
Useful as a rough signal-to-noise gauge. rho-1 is 41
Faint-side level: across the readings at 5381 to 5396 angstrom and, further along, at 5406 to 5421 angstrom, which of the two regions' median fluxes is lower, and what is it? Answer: 7.75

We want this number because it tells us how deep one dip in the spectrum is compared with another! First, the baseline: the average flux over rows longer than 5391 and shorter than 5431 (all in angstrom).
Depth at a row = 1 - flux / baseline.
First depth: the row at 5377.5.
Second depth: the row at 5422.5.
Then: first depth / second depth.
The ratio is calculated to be 2.1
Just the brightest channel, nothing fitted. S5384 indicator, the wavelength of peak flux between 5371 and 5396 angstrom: 5372.5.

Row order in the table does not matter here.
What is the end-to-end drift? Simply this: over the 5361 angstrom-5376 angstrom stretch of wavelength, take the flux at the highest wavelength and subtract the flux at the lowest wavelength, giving 0.22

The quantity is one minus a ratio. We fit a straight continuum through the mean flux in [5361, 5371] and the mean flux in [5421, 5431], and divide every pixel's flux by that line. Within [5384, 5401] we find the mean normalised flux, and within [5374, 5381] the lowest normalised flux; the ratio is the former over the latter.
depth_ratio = 0.052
